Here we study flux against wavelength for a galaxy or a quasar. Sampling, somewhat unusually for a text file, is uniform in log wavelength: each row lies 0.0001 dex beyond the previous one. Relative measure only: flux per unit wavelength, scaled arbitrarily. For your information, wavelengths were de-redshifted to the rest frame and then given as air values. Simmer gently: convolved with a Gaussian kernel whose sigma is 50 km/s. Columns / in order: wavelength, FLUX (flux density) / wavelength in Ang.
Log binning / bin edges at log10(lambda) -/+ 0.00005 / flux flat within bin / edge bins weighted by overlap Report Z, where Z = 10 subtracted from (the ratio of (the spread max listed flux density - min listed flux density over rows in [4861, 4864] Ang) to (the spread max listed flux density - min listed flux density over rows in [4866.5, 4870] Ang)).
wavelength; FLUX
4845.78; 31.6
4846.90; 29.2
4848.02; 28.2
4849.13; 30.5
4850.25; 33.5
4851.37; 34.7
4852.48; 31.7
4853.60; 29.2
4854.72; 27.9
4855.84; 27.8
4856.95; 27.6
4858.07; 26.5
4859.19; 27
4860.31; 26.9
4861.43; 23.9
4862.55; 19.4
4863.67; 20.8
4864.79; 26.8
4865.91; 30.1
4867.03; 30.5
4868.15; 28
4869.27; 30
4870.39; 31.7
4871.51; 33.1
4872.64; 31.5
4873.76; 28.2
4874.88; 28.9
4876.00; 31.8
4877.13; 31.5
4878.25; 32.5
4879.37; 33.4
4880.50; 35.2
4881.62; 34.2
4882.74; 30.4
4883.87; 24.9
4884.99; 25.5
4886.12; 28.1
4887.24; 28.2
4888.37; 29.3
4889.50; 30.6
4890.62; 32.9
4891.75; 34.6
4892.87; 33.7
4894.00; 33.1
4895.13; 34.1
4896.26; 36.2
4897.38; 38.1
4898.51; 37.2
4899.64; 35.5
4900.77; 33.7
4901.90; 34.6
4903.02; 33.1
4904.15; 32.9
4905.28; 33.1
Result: -8.2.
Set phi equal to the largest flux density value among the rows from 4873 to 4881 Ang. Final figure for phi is 35.2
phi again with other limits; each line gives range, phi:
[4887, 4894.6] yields 34.6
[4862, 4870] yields 30.5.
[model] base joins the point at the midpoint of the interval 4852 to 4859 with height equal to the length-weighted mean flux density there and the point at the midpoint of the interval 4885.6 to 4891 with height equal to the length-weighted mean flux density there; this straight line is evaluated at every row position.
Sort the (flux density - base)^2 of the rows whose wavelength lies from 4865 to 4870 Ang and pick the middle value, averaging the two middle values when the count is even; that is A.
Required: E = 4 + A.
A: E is 5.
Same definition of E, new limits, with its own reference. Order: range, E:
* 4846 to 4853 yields 13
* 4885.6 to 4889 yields 6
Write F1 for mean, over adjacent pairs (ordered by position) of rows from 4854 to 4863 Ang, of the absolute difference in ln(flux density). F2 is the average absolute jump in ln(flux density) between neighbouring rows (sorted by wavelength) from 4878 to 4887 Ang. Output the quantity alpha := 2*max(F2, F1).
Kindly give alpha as 0.16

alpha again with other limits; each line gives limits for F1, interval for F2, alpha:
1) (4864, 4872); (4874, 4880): 0.13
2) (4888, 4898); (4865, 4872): 0.11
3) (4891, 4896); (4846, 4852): 0.12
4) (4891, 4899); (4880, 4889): 0.15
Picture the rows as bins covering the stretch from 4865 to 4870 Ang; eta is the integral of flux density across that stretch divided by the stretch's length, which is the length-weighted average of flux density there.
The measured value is 30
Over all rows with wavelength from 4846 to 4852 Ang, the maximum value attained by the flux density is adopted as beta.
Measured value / 34.7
